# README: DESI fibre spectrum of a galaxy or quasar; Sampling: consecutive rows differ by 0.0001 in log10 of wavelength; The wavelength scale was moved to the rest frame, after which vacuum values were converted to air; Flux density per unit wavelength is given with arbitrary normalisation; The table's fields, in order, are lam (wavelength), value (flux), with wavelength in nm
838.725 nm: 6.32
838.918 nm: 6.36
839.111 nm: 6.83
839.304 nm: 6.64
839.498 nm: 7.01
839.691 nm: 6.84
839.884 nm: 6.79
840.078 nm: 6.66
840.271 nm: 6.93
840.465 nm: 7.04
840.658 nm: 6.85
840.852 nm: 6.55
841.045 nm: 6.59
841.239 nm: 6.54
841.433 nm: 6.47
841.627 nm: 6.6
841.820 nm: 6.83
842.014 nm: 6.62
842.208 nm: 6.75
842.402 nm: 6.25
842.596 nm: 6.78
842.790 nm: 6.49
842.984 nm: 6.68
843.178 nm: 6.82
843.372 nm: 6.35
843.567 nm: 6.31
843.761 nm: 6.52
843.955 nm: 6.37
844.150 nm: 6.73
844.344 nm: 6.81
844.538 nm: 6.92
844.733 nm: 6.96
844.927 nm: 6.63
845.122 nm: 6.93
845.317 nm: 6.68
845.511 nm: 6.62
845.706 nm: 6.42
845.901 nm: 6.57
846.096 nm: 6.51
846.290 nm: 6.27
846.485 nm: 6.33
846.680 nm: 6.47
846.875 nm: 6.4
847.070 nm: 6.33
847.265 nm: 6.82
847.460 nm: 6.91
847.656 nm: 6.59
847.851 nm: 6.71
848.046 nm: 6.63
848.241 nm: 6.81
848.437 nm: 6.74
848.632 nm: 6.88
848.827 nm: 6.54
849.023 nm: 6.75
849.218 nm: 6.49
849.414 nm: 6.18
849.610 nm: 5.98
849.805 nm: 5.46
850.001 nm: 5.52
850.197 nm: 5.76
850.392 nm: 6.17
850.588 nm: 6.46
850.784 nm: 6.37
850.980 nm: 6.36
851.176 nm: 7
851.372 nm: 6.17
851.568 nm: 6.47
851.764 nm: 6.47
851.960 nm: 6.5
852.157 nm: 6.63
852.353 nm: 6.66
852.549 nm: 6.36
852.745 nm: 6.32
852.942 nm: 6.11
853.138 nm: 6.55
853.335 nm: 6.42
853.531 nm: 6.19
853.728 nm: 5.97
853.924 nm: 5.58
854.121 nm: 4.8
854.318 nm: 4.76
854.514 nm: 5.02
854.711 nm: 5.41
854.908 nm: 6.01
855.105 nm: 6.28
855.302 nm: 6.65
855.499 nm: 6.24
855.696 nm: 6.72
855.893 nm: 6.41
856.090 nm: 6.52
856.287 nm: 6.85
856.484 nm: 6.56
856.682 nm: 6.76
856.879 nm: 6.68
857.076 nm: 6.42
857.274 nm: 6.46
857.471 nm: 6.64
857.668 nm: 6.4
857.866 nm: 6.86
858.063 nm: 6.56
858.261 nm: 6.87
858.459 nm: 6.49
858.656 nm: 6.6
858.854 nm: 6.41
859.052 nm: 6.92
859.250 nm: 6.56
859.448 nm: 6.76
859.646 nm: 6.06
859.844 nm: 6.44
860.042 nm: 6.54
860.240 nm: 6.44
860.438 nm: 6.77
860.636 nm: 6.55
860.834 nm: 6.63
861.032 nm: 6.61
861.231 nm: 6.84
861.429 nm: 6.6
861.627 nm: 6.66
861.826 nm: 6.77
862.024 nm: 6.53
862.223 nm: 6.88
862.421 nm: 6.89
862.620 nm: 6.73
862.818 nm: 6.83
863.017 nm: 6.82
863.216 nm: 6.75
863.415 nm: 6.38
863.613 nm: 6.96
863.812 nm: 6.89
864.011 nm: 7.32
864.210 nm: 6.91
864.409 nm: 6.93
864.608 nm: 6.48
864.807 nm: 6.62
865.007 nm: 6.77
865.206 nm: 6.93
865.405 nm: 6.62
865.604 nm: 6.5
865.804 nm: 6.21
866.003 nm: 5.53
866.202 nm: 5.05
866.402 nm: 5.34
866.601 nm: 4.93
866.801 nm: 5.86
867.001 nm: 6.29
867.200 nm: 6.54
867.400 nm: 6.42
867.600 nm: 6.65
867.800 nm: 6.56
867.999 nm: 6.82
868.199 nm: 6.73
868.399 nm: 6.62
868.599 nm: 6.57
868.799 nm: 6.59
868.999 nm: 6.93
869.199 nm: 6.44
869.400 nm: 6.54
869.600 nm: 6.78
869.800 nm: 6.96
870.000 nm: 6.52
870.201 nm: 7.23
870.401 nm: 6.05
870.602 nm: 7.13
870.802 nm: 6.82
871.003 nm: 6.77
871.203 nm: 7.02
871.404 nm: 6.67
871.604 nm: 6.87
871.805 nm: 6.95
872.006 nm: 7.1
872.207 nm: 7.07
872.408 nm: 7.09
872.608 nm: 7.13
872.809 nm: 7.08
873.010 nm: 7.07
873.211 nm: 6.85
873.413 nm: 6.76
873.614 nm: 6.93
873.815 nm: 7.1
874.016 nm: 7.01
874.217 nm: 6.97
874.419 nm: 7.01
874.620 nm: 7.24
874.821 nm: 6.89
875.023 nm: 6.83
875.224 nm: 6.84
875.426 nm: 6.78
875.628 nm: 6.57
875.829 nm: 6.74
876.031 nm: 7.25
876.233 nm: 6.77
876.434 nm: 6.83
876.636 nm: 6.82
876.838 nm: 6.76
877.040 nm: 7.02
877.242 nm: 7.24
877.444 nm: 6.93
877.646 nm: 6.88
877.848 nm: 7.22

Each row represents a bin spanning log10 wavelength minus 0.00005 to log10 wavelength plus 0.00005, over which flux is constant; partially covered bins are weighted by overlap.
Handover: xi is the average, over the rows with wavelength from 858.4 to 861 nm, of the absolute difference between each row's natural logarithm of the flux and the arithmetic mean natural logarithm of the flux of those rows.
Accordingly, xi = 0.0219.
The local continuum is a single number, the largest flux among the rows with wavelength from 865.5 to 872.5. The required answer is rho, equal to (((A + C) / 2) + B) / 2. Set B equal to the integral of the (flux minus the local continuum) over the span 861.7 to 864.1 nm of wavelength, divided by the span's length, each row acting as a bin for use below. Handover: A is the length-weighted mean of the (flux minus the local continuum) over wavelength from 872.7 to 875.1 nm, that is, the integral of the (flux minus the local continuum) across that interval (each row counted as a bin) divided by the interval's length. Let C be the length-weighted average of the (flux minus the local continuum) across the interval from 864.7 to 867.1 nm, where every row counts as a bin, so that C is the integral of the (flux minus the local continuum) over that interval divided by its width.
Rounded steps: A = -0.2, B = -0.42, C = -1.17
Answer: -0.57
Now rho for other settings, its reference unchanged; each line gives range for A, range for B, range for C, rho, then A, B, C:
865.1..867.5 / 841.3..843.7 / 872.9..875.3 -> -0.70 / -1.2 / -0.65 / -0.27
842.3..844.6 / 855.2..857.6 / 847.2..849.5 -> -0.63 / -0.6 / -0.66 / -0.56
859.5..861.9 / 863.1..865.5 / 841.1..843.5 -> -0.54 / -0.7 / -0.43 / -0.64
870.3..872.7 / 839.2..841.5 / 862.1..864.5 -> -0.42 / -0.3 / -0.48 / -0.38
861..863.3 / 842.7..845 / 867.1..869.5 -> -0.57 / -0.5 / -0.60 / -0.61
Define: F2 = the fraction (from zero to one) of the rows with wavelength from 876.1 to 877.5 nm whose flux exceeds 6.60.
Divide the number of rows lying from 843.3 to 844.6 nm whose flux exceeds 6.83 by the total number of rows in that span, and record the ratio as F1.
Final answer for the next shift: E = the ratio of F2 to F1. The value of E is 7.0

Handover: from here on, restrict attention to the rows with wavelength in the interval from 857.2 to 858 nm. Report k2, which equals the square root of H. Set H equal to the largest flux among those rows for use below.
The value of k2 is 2.62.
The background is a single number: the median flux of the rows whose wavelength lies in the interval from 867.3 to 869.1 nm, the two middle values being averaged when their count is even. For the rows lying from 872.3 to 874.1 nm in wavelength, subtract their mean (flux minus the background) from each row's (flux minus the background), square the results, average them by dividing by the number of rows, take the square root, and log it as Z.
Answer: 0.12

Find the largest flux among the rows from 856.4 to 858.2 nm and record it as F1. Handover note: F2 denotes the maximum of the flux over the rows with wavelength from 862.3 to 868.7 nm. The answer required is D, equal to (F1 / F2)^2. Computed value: 0.88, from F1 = 6.86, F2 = 7.32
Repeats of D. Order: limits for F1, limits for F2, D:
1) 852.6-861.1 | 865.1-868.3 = 1.00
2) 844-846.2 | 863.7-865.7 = 0.90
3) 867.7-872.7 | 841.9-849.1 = 1.08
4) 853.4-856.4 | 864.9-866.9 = 0.98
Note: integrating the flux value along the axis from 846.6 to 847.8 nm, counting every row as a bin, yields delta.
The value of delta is 8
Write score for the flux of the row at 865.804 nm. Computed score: 6.21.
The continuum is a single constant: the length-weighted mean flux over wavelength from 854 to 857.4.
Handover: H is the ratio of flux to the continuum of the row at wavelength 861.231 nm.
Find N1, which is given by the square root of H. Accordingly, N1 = 1.05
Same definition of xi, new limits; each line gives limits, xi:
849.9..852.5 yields 0.0443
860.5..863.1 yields 0.0168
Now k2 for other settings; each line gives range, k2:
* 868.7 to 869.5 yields 2.63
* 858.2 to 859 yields 2.62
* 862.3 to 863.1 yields 2.62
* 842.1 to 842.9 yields 2.60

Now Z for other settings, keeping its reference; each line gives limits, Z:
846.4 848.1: 0.20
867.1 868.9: 0.11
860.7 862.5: 0.13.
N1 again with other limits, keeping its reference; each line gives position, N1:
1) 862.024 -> 1.03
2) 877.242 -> 1.08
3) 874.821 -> 1.06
